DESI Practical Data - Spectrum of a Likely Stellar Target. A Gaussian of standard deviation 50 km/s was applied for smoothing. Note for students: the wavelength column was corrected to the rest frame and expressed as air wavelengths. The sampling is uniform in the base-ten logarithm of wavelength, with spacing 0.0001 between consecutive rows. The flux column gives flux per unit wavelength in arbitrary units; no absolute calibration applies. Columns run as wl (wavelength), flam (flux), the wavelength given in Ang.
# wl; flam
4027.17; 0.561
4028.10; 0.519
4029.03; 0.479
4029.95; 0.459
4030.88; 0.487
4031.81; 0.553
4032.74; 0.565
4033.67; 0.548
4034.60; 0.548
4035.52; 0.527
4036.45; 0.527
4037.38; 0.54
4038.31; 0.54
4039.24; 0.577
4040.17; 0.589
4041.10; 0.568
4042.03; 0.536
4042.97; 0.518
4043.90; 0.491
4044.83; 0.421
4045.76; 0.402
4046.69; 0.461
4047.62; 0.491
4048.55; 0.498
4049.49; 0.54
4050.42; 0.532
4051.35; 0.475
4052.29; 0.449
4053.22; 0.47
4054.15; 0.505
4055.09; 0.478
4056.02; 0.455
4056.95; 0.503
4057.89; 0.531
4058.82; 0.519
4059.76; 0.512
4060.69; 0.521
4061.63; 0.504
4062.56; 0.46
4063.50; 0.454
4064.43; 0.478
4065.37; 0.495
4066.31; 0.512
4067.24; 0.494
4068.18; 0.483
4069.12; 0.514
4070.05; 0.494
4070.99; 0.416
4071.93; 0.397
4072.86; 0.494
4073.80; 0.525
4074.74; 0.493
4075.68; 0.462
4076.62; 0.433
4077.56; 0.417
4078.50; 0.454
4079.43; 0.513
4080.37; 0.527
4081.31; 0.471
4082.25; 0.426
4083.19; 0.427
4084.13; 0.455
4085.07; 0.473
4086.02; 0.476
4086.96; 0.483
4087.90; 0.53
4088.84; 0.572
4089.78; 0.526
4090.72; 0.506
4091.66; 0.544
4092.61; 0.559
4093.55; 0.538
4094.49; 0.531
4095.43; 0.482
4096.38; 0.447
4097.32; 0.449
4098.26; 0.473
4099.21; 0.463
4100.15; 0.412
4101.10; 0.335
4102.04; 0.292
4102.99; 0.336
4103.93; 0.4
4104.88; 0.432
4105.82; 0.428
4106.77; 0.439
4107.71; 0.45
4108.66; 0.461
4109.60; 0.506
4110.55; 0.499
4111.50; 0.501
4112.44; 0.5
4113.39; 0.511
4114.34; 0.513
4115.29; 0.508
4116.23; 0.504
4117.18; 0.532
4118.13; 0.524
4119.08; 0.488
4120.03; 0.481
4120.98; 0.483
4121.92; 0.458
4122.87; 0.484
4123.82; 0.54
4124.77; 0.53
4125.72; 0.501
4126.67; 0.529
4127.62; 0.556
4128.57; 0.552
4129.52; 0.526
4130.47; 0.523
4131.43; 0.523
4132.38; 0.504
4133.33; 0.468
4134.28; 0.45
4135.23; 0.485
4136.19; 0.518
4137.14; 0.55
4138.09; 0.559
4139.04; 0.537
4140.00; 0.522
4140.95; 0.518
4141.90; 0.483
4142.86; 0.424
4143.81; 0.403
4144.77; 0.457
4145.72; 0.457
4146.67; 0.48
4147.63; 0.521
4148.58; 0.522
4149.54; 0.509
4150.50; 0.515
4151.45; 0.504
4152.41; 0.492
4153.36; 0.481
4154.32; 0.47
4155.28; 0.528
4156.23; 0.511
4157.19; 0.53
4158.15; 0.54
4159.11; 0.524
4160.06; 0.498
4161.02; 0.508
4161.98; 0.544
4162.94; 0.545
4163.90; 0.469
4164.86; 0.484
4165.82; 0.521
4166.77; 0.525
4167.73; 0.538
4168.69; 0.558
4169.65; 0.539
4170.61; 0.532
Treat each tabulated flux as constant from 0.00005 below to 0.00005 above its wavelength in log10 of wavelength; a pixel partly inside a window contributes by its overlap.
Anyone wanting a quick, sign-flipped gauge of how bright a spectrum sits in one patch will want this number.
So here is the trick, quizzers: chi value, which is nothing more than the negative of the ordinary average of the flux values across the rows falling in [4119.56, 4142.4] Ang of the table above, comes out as -0.512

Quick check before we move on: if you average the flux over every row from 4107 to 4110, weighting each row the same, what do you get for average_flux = 0.47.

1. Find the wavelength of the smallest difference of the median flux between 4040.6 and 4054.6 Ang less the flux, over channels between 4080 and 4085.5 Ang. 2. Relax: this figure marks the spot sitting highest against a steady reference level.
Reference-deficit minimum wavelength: 4080.37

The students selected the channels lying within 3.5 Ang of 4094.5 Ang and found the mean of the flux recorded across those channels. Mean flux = 0.51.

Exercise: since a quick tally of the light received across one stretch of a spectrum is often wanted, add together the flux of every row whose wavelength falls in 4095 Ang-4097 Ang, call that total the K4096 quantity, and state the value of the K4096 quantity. 0.93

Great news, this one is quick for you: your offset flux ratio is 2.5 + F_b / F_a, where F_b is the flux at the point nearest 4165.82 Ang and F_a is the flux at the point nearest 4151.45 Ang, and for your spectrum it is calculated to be 3.53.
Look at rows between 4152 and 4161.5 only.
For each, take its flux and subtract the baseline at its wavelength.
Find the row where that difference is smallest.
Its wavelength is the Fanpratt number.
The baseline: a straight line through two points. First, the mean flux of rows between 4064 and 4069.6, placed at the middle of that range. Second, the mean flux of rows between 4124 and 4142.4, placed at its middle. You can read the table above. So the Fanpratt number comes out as 4154.32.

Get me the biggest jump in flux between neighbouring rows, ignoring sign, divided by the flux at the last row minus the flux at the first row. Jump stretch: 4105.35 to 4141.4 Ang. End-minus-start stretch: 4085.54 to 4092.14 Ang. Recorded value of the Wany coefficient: 1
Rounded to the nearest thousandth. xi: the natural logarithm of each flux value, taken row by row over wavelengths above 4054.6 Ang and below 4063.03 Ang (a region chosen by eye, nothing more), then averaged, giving -0.698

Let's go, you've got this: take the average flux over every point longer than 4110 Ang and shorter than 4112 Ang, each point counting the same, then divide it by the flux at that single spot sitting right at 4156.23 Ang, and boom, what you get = 0.98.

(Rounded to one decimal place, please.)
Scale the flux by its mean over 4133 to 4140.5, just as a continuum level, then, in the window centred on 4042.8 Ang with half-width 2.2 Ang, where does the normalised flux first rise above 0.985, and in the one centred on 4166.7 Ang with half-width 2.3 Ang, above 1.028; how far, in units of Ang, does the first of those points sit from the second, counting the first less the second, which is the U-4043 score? -126.6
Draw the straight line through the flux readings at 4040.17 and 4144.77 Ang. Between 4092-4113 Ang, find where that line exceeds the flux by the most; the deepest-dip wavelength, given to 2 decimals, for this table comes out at 4102.04 Ang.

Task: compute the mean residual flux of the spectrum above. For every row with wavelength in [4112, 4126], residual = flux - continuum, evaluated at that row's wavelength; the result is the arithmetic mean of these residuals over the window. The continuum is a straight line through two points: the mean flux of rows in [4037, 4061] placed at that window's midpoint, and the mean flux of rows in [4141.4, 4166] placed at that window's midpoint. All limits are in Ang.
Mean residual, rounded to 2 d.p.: 0.00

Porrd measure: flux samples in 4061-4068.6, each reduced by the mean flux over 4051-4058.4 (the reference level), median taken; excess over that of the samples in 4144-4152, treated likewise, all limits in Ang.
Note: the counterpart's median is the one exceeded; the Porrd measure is -0.02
